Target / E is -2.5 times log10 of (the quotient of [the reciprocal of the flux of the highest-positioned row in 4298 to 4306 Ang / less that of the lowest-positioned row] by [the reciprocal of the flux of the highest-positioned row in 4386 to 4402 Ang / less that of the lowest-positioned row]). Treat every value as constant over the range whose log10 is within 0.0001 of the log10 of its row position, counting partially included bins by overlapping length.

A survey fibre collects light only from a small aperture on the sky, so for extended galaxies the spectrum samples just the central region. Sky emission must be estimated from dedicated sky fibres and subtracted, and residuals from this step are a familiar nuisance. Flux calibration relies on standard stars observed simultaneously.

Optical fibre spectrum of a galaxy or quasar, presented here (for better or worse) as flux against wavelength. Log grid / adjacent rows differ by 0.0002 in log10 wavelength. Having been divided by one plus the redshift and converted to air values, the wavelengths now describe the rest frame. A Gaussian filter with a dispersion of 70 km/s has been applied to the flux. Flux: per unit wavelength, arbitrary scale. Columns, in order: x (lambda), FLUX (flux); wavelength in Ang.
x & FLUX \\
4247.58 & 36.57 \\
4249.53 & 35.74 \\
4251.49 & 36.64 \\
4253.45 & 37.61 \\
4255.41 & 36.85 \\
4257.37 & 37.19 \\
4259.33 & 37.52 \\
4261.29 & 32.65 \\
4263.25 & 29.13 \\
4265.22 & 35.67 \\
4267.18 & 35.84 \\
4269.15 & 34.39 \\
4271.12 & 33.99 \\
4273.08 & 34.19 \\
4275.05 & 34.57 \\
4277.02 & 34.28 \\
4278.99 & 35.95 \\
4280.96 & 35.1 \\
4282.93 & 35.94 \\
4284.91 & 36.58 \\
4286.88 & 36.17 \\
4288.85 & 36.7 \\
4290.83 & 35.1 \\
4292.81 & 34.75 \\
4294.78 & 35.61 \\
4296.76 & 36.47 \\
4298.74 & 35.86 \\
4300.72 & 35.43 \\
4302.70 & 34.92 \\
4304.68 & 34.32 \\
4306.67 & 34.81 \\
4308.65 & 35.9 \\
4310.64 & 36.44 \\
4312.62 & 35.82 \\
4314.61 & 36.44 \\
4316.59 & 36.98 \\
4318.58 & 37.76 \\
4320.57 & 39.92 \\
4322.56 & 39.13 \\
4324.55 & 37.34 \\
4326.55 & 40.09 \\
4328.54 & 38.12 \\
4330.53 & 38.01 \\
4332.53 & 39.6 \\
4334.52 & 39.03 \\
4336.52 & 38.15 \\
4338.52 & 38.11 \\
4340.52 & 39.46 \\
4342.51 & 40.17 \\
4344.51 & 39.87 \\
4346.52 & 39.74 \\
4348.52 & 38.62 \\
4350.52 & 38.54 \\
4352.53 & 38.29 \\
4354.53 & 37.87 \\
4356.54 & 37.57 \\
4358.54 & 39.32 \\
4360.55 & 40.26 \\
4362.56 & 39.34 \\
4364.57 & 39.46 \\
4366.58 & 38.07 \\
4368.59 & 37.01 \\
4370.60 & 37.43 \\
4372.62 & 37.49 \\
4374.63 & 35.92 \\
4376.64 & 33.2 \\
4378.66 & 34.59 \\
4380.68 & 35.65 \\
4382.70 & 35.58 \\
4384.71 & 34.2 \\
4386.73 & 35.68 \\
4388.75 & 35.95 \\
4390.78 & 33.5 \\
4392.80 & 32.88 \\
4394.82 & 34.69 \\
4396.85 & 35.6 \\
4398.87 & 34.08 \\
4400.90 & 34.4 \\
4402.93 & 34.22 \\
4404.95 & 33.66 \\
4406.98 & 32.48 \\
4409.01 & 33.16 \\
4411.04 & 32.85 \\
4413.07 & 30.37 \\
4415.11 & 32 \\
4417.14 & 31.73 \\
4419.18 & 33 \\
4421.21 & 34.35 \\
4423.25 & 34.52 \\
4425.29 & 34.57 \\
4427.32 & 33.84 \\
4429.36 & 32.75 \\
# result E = -0.2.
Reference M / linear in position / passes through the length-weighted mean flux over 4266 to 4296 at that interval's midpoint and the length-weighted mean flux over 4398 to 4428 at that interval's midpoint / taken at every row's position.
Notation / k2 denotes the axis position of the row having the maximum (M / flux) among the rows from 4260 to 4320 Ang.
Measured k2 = 4263.25 Ang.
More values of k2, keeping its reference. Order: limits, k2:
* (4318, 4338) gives 4324.55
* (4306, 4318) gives 4306.67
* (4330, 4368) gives 4356.54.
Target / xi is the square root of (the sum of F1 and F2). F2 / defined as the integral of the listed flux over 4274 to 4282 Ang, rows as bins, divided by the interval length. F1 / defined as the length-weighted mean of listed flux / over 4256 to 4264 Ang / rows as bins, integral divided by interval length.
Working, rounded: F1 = 34.4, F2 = 35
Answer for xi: 8.33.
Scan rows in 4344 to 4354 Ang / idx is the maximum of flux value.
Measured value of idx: 39.87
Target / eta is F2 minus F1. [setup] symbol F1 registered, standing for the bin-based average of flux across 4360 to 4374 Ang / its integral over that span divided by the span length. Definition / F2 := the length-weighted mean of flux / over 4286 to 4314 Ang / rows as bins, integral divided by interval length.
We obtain -3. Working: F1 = 38.3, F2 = 35.60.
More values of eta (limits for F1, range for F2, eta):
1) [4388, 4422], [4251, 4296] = 2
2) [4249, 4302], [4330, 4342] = 3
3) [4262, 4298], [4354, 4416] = 0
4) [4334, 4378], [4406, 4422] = -6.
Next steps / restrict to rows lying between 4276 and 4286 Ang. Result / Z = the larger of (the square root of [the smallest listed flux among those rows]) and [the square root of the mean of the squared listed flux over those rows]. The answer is 35.6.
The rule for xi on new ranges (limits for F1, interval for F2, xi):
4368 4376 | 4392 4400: 8.44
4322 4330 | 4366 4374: 8.72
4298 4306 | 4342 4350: 8.63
